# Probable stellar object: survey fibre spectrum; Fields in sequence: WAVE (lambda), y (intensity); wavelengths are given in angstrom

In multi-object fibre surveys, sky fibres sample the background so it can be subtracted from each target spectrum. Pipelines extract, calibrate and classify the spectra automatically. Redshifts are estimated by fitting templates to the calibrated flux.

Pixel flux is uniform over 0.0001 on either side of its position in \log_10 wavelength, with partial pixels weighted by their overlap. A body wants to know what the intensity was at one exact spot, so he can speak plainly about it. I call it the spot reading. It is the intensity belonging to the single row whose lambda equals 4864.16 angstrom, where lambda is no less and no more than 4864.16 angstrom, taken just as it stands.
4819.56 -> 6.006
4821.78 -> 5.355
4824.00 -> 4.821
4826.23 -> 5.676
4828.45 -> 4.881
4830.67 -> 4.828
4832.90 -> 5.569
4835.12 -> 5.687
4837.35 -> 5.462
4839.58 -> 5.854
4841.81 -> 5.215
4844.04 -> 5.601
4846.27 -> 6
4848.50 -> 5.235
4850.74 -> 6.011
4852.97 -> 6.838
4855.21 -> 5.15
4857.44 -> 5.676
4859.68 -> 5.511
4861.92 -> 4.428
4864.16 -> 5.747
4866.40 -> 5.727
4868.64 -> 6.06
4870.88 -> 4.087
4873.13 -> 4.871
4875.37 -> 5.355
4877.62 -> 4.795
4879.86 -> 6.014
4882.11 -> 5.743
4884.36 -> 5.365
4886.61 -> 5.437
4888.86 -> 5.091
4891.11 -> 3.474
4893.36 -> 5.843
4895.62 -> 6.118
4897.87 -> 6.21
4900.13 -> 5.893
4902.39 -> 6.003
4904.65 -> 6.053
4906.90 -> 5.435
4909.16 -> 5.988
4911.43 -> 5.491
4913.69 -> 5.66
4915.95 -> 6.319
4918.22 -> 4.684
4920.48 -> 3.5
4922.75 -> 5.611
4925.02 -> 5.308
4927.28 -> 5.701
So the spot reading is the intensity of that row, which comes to 5.747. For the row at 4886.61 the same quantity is 5.437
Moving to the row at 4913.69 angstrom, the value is 5.66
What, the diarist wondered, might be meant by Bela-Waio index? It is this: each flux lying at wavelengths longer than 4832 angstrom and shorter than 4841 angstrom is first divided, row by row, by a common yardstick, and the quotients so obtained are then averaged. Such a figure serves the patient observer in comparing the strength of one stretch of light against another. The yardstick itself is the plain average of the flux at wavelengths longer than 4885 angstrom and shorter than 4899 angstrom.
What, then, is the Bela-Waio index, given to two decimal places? 1.05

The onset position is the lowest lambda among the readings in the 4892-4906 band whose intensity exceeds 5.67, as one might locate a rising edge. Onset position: 4893.36 angstrom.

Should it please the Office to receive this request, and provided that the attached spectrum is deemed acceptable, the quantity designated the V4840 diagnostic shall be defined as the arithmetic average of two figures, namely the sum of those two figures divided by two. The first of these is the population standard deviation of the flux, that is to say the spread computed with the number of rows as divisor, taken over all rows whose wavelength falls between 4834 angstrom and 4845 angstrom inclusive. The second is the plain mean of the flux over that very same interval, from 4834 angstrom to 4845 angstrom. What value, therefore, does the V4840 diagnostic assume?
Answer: 2.89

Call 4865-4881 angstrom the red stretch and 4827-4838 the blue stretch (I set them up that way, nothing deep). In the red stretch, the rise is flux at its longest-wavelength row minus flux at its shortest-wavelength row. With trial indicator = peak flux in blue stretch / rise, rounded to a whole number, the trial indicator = 20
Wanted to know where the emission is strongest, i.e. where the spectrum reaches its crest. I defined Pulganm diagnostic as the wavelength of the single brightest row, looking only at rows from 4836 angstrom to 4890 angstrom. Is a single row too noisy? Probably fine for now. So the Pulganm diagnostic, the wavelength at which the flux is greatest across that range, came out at 4852.97 angstrom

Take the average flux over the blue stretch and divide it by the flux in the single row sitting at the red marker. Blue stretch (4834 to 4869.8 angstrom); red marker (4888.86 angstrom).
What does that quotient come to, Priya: 1.11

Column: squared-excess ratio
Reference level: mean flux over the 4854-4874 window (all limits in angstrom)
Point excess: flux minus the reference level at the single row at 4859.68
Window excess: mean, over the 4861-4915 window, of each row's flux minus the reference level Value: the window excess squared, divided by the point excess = 0.16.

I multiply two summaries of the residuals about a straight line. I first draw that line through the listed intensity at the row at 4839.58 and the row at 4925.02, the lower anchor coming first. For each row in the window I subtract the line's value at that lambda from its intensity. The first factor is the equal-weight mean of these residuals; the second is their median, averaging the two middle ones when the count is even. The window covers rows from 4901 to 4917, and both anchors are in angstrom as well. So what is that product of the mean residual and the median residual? 0.24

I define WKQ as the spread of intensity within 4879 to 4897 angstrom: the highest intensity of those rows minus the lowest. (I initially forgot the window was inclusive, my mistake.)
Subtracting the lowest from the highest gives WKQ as 2.6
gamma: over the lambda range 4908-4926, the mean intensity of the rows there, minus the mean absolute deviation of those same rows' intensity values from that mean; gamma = 4.70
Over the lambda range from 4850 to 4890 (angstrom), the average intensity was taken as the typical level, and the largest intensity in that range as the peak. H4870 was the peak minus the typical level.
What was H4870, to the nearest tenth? 1.4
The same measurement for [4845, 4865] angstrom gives 1.2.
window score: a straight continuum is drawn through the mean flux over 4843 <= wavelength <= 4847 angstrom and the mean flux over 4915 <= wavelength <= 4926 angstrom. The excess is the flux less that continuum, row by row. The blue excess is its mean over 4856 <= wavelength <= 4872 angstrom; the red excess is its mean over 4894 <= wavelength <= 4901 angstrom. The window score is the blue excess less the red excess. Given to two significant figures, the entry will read -1.1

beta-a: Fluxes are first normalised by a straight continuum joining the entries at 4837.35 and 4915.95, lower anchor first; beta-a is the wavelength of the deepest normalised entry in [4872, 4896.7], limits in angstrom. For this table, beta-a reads 4891.11 angstrom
